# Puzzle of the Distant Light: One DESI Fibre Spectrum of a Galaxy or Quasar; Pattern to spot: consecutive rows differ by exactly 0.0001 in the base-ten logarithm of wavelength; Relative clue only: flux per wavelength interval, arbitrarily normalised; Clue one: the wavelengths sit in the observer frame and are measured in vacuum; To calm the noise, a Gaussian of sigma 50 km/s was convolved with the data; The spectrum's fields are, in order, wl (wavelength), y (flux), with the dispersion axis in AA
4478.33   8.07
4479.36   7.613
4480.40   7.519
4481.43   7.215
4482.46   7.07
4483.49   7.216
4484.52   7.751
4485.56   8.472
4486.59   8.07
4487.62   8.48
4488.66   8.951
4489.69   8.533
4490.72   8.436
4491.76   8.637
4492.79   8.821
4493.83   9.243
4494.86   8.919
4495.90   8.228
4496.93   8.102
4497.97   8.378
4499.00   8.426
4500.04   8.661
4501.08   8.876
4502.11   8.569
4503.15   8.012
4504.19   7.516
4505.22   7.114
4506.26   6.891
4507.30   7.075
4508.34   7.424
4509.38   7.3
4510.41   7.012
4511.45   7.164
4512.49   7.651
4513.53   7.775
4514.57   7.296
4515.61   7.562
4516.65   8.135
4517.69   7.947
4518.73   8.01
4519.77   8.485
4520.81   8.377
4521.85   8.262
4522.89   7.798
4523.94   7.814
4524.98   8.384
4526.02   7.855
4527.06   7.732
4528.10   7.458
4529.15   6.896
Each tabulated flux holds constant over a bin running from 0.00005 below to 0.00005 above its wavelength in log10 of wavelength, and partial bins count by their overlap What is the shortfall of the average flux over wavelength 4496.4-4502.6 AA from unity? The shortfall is -7.5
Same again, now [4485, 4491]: -7.5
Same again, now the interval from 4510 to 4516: -6.4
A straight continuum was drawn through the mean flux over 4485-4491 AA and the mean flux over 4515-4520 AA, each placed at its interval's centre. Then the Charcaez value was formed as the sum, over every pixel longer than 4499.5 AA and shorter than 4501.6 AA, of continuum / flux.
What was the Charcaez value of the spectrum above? 1.89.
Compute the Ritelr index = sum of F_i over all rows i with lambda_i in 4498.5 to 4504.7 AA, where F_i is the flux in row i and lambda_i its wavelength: 50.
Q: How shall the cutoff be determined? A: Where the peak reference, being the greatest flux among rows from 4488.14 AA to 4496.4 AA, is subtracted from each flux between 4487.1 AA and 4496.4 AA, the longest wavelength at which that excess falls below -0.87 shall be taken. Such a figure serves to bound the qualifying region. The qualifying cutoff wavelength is 4495.90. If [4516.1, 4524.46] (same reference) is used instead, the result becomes 4523.94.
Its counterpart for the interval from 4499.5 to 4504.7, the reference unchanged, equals 4504.19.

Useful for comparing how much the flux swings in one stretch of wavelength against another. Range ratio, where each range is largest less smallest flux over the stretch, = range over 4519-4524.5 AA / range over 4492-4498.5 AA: 0.60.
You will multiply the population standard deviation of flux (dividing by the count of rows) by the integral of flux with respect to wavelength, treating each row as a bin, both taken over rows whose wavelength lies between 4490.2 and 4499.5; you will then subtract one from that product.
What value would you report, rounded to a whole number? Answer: 26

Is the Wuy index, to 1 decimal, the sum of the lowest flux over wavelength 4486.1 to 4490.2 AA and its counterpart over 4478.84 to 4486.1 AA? 15.1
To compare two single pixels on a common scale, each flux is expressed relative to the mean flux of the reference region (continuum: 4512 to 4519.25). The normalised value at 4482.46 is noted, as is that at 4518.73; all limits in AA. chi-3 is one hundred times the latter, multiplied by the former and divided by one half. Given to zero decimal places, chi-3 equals 188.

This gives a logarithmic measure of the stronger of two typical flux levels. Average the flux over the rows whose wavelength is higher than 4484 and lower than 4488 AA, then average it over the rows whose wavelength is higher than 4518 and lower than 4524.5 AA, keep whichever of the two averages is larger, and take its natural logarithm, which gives 2.10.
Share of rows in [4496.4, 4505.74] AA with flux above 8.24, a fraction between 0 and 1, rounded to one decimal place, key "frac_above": 0.6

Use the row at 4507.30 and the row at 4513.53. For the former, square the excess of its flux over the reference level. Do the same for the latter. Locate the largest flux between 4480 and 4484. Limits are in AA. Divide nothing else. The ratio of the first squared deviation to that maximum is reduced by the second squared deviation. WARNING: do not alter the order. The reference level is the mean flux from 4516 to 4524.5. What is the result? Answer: 0.0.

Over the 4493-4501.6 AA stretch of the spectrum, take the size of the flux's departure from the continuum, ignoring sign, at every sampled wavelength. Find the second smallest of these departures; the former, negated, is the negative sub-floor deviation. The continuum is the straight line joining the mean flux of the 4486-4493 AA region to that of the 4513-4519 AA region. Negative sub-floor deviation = -0.14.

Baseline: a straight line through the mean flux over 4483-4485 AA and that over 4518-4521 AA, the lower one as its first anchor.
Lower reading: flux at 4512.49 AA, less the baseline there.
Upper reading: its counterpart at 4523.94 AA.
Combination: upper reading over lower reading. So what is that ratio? 1.2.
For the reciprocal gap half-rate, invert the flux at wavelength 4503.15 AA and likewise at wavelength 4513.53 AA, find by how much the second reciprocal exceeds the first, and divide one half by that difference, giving 131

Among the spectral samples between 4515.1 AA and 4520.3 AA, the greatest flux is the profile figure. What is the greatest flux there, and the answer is 8.485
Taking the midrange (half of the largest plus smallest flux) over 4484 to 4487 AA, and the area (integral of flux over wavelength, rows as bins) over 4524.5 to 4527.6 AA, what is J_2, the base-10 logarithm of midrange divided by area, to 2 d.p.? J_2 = -0.49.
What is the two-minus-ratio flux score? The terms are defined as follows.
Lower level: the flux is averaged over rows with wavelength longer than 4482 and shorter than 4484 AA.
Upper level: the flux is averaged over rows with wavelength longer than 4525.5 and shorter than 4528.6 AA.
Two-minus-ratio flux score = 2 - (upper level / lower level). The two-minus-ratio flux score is 0.92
